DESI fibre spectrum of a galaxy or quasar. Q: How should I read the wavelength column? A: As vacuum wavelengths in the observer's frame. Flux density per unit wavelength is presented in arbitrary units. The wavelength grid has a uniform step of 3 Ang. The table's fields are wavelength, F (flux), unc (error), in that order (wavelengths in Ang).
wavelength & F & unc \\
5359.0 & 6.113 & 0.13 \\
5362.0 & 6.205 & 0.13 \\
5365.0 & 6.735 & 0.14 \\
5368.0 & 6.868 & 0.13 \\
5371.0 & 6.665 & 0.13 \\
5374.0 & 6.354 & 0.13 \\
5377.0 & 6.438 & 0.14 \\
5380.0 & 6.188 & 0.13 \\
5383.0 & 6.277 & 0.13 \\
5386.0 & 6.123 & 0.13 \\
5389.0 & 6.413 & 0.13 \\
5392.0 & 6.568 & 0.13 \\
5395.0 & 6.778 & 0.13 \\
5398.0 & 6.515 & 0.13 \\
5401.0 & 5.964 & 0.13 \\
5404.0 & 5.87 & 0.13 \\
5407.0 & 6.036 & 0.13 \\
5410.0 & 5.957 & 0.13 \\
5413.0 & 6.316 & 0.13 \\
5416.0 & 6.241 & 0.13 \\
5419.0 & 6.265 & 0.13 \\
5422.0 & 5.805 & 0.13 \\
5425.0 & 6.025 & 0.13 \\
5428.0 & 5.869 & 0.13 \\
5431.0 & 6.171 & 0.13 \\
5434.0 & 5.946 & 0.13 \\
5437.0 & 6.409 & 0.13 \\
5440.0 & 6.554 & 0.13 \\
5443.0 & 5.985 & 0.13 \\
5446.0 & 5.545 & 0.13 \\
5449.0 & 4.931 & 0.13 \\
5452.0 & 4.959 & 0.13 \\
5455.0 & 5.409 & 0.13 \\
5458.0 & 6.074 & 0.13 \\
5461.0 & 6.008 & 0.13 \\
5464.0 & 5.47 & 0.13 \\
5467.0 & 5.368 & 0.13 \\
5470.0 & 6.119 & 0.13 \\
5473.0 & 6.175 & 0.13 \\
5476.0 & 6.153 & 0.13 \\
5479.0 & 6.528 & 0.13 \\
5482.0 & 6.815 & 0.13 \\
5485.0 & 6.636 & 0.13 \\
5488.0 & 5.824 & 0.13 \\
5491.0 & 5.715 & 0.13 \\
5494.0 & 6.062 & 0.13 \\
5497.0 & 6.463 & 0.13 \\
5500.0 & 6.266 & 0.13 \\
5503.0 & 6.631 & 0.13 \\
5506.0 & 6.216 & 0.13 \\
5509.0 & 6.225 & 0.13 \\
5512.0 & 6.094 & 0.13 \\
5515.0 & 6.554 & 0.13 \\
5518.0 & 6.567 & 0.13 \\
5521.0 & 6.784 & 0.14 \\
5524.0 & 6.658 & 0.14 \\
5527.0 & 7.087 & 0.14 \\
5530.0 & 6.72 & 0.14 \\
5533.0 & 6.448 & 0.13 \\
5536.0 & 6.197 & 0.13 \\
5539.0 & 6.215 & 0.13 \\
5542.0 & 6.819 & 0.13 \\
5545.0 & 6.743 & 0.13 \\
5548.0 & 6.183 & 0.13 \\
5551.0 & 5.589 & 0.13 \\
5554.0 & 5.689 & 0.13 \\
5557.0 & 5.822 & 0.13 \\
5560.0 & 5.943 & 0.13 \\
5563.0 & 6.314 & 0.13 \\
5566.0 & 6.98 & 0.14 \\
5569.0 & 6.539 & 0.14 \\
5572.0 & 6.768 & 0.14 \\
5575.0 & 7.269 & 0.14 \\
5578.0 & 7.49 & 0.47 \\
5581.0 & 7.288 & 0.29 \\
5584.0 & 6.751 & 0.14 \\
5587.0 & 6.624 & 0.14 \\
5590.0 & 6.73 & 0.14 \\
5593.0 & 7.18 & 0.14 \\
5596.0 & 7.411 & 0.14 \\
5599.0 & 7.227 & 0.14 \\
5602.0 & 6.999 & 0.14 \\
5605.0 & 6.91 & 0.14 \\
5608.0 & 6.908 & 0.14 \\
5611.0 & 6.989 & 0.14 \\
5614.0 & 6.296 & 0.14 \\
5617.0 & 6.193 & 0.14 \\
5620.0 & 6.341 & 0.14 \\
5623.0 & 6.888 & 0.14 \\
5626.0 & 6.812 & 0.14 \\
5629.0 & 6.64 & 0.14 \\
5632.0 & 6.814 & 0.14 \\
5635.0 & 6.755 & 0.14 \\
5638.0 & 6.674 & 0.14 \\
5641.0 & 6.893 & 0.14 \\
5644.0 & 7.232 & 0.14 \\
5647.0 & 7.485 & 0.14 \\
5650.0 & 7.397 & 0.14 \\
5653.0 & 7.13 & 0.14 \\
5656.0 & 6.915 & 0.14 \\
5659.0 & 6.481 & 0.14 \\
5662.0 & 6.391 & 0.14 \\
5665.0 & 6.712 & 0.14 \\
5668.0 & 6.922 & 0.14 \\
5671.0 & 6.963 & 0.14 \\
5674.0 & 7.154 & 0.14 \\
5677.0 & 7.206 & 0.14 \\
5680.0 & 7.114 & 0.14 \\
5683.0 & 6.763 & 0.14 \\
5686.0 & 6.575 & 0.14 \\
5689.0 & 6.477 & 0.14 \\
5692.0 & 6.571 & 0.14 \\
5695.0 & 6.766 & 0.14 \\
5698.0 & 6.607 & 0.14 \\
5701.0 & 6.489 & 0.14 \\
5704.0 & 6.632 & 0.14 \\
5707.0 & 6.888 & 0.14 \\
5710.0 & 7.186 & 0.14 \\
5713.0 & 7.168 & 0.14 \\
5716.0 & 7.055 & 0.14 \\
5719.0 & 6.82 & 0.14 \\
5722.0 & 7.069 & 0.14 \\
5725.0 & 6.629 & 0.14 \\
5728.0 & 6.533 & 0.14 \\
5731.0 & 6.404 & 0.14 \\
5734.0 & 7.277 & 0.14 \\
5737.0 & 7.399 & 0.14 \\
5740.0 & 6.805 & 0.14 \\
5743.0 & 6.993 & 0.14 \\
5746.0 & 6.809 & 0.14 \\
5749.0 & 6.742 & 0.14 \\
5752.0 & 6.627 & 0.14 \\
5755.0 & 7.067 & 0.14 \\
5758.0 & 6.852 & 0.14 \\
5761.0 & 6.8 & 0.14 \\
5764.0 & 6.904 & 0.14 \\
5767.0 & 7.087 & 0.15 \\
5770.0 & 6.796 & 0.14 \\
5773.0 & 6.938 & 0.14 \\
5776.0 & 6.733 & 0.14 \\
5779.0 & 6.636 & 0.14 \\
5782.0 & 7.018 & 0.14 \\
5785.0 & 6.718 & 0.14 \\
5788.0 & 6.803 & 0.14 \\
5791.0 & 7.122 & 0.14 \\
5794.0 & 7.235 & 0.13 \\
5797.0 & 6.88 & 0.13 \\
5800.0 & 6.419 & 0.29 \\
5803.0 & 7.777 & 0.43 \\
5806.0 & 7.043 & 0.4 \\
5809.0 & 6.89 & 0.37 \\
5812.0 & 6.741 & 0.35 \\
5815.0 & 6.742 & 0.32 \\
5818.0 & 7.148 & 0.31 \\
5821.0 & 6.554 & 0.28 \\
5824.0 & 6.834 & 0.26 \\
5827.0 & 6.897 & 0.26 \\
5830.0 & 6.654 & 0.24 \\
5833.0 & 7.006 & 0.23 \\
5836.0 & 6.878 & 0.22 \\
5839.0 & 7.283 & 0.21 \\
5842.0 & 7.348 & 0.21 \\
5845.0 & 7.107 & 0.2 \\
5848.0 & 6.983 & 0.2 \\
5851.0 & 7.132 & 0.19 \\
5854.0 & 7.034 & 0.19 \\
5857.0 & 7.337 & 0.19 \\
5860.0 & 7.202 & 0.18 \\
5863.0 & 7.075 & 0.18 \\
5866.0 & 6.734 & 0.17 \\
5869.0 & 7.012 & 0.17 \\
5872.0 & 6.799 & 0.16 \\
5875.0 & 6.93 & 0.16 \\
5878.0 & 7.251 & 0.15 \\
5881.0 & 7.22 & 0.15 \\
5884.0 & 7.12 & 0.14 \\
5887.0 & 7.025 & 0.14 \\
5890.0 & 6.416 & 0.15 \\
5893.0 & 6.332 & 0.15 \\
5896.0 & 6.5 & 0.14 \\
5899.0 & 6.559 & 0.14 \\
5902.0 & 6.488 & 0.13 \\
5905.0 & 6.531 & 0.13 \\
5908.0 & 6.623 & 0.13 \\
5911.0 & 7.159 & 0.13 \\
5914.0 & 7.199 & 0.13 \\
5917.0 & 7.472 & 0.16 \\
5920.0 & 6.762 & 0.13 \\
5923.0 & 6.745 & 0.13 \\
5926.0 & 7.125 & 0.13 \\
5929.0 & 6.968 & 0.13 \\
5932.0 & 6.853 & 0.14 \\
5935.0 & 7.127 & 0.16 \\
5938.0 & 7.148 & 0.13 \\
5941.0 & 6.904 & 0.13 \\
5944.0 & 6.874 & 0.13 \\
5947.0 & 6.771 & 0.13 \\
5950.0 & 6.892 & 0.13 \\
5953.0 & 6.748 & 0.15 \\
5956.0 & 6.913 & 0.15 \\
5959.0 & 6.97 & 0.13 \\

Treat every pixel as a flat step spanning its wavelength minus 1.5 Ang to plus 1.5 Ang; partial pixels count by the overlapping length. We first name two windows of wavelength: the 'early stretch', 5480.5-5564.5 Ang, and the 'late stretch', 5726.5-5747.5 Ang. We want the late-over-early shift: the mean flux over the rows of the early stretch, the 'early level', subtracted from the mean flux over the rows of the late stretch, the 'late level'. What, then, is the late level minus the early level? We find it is 0.6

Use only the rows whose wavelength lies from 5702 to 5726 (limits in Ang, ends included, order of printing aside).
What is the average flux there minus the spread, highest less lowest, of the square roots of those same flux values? 6.82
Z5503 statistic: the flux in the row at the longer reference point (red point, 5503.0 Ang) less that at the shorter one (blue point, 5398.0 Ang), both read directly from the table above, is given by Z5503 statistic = 0.1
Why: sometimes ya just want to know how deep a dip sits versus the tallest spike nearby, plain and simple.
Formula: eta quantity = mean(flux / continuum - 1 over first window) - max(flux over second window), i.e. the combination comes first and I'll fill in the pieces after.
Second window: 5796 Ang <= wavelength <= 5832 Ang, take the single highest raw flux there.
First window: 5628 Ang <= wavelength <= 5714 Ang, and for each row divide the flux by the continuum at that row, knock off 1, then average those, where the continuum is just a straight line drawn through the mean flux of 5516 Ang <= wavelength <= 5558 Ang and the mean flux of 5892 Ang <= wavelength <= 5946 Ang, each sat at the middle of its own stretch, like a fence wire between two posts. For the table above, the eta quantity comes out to -7.73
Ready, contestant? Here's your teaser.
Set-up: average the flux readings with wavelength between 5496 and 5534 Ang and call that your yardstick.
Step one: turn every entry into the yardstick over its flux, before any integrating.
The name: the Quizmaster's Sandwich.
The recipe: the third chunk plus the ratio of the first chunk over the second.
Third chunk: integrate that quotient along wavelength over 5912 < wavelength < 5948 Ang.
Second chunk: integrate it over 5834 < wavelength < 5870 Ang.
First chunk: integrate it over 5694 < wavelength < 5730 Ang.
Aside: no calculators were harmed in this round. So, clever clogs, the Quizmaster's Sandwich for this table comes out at 34.6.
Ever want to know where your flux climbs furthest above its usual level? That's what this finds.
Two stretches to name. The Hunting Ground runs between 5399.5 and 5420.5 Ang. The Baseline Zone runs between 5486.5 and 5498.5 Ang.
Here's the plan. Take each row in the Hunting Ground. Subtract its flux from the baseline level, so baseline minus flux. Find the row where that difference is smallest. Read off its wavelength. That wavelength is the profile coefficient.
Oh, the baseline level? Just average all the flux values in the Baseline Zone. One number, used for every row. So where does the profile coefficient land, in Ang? 5413.0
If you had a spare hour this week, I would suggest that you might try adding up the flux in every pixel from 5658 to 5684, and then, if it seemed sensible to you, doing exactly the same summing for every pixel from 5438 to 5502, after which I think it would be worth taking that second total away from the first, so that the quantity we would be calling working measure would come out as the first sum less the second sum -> -63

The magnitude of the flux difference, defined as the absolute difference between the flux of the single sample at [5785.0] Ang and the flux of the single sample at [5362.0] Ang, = 0.51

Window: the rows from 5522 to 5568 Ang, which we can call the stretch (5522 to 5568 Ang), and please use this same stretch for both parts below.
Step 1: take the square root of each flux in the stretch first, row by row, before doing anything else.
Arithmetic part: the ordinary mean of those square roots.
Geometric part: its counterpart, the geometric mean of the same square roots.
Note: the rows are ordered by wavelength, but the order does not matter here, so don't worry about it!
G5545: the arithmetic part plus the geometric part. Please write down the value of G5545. 5.04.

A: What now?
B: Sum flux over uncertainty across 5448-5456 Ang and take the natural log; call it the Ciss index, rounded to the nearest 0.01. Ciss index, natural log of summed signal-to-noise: 4.77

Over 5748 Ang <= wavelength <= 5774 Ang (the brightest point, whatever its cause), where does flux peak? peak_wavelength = 5767.0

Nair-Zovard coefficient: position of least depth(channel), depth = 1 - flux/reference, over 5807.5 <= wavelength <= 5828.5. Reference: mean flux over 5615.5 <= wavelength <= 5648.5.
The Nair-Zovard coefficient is 5818.0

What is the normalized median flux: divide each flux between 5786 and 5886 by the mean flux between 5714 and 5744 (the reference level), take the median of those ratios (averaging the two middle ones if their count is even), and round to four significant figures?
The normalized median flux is 1.016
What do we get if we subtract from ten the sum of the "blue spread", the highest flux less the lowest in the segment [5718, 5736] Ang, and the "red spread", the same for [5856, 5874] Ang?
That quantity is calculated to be 8.52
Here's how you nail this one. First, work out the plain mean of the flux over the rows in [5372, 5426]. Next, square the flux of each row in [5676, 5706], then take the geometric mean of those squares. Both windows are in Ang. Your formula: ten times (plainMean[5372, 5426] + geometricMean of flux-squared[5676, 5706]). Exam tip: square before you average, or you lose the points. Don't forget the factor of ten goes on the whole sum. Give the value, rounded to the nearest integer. 513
